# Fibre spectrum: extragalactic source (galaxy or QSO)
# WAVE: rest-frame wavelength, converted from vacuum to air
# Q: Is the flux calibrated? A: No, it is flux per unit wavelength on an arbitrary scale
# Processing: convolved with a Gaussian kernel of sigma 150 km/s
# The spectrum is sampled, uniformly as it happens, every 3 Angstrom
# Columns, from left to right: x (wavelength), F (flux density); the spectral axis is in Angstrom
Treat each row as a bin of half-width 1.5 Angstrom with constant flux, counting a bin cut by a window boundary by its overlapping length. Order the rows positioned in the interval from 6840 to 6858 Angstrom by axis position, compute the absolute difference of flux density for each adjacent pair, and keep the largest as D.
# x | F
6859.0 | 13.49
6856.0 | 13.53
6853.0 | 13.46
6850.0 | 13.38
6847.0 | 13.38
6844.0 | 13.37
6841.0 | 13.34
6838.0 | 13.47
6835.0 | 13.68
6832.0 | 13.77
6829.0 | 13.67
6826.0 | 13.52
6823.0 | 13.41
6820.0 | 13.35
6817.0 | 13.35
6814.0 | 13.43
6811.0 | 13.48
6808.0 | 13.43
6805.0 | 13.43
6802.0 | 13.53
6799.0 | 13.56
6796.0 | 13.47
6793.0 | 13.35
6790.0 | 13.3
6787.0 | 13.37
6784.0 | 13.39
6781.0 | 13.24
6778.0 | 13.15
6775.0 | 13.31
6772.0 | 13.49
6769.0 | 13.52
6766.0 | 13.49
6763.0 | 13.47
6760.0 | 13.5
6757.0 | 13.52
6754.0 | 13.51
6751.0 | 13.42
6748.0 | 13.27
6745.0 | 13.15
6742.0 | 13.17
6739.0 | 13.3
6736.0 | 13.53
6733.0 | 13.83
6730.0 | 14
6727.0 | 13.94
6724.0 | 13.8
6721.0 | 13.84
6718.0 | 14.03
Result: 0.080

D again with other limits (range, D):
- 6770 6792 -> 0.180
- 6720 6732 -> 0.140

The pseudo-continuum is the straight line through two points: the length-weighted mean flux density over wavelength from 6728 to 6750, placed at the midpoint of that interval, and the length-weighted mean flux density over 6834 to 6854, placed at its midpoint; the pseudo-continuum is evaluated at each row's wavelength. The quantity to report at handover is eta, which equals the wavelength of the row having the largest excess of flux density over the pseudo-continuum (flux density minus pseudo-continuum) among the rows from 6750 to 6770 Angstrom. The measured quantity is 6769.0 Angstrom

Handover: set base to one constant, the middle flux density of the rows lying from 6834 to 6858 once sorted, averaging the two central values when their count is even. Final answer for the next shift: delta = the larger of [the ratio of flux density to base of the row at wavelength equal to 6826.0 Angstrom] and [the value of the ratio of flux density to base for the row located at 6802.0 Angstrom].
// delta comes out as 1.01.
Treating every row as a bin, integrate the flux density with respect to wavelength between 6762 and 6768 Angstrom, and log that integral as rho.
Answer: 81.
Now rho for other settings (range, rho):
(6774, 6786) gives 159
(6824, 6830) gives 81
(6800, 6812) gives 162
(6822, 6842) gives 271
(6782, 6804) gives 295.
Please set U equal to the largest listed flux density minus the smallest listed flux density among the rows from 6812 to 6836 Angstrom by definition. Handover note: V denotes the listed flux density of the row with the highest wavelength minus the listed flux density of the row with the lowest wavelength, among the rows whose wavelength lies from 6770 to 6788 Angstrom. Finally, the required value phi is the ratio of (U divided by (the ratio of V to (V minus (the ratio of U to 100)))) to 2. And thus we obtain 0.22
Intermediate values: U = 0.42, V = -0.12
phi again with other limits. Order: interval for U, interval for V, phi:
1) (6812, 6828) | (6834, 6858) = 0.09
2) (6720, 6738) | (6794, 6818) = 0.24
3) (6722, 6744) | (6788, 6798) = 0.39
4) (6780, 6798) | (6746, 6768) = 0.11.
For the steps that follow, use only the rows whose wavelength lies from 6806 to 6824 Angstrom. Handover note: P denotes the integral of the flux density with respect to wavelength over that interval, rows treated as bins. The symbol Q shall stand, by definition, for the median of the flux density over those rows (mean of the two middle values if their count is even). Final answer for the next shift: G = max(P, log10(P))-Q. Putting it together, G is 228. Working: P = 241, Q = 13.4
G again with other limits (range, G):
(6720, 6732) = 153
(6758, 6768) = 121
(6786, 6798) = 147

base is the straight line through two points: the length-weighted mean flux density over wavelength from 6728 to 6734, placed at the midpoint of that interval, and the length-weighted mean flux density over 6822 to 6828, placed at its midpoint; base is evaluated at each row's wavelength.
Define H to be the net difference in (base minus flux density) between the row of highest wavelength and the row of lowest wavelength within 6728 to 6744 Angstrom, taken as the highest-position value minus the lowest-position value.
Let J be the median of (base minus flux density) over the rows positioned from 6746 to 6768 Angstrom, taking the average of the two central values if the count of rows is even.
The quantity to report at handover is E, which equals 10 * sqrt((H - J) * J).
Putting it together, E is 3.8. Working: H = 0.8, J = 0.31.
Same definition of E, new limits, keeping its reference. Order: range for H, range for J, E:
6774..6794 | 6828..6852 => 0.5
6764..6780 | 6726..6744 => 1.1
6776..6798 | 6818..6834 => 1.2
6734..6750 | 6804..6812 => 1.0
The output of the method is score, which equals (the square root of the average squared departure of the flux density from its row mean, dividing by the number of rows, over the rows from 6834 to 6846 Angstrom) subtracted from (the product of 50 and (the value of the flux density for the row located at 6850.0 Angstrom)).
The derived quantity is 669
